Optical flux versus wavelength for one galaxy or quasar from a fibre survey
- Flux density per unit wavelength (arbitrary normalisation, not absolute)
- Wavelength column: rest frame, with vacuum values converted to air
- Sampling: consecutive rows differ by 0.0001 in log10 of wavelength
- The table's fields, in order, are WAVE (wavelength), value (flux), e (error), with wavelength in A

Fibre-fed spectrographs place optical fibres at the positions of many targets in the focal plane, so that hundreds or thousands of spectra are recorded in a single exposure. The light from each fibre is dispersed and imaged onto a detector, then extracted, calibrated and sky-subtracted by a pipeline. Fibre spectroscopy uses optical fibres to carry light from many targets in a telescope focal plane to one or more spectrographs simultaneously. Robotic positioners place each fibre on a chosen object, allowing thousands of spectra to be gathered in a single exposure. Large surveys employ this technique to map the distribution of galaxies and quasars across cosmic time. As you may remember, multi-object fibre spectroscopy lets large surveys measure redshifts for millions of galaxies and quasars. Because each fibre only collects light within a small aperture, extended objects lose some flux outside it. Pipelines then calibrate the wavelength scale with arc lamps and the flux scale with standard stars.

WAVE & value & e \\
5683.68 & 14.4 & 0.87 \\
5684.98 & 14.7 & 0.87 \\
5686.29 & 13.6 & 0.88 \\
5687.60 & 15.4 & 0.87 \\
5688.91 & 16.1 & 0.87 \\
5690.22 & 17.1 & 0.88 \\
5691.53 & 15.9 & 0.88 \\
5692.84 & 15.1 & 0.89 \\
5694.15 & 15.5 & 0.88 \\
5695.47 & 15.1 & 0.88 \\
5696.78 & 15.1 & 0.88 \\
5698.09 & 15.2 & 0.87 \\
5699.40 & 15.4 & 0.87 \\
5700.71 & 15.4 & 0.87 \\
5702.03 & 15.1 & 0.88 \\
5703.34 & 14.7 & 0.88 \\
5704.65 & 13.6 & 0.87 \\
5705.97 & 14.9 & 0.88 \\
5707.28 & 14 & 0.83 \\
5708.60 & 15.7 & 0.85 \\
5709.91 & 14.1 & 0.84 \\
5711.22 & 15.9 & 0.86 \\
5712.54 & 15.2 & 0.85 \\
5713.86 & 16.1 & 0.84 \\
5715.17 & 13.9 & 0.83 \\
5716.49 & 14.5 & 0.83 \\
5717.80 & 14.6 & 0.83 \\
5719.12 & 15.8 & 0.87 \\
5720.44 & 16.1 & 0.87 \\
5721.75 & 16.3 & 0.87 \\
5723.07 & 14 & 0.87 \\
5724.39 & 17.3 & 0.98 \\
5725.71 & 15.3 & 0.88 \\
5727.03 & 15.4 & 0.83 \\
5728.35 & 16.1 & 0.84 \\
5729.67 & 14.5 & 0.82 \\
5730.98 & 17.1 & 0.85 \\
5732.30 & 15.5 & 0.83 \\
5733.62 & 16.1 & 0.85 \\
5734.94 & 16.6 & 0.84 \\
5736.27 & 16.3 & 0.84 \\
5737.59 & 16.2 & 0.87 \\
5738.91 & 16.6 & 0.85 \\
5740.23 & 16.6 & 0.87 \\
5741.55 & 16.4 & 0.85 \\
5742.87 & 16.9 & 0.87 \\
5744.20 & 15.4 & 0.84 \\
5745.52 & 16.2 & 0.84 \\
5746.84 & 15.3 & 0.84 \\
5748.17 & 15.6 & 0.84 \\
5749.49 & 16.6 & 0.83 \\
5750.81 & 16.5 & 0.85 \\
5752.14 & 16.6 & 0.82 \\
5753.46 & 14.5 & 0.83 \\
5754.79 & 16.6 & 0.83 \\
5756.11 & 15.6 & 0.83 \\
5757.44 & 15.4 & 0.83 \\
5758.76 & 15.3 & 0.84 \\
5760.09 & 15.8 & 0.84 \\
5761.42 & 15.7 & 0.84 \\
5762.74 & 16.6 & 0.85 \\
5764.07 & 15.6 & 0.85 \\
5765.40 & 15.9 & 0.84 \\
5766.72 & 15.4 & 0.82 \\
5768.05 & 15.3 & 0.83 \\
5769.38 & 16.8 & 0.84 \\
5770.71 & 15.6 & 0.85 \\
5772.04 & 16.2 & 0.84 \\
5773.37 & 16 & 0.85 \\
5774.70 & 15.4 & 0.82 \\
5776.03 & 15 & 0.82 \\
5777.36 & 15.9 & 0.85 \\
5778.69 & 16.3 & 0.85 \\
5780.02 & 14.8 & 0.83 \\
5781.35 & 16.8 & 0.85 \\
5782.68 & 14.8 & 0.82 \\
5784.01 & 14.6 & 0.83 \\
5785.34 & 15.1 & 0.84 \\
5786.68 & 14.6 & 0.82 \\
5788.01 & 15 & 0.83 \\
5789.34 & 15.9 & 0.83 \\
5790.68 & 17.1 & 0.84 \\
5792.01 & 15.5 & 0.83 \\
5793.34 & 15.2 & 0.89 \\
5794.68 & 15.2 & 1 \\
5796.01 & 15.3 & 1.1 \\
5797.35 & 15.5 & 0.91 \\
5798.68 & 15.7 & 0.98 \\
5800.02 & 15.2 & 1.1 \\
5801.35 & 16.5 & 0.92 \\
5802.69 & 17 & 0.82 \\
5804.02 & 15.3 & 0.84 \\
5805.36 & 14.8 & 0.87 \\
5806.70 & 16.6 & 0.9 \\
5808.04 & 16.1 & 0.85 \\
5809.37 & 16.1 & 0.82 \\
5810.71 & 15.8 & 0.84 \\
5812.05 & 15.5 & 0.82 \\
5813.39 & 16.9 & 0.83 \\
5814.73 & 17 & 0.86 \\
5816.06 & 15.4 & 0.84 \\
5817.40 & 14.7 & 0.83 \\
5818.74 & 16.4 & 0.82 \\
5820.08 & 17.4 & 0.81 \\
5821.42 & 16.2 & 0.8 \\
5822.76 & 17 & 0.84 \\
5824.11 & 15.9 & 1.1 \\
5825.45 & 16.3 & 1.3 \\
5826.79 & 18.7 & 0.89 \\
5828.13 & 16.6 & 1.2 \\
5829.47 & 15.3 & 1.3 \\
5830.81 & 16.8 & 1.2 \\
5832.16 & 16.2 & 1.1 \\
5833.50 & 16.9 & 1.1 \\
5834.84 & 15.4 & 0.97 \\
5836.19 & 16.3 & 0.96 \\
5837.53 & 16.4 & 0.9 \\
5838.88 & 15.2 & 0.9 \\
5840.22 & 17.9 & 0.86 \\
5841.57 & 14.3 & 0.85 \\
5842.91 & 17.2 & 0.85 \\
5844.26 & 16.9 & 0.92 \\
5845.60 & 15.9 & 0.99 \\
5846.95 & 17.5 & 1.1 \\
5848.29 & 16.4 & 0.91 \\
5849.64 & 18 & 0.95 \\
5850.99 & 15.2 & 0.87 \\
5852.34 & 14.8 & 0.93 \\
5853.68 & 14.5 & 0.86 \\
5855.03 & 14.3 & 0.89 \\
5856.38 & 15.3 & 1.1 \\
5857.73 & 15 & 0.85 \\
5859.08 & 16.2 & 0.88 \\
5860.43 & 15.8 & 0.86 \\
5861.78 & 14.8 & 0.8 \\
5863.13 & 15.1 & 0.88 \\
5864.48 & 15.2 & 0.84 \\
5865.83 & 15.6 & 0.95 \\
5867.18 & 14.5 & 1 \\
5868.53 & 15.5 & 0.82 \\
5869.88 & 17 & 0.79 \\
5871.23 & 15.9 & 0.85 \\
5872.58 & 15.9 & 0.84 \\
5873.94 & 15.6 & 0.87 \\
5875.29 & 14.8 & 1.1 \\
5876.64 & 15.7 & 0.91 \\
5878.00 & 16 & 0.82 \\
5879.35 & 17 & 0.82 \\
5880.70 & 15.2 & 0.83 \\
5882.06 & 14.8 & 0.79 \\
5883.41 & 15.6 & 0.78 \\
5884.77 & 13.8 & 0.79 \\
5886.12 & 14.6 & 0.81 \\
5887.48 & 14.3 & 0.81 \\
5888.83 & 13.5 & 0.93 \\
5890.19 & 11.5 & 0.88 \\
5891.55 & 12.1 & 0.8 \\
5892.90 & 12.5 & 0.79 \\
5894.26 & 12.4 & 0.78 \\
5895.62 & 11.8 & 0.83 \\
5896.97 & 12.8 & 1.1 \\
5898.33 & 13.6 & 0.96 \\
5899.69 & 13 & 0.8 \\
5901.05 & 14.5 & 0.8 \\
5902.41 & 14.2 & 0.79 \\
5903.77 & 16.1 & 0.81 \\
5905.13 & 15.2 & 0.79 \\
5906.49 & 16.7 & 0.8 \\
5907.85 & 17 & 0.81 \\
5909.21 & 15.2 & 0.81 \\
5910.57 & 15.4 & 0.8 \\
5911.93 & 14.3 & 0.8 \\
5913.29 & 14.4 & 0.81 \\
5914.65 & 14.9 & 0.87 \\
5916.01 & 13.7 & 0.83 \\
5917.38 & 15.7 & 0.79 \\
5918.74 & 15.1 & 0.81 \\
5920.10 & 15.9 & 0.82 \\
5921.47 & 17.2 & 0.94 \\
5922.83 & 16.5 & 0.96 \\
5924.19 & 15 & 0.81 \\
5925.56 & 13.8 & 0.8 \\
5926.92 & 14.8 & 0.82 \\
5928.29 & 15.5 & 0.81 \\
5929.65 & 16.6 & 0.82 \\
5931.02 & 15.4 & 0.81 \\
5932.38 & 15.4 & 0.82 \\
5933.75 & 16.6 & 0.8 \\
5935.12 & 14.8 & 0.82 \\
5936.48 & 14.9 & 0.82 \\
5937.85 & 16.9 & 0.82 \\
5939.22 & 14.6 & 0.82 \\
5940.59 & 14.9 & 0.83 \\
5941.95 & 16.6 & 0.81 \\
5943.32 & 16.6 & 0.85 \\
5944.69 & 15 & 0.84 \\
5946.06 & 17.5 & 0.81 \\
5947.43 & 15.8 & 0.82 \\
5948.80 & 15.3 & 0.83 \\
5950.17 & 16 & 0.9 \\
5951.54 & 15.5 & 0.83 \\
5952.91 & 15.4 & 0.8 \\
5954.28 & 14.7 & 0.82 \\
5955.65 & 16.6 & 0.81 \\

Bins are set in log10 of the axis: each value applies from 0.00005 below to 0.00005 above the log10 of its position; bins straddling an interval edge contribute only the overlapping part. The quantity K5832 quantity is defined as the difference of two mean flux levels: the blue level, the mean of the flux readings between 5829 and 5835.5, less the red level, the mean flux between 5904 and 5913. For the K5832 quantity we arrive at 0.5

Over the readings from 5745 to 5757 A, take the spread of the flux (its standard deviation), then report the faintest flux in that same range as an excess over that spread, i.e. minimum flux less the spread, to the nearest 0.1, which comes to 13.8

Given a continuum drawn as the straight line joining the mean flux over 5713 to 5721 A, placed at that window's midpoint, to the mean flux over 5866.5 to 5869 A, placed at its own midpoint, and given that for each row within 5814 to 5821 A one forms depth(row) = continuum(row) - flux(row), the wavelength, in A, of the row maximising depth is 5817.40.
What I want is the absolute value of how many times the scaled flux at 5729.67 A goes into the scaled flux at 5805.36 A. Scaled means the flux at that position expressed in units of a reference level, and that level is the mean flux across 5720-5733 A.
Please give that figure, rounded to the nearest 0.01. 1.02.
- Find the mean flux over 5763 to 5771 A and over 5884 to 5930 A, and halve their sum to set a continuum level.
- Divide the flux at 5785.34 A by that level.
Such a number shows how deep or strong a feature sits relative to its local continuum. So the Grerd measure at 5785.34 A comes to 1.00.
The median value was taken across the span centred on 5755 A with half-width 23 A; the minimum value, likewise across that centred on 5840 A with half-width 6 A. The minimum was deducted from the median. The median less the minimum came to 1.60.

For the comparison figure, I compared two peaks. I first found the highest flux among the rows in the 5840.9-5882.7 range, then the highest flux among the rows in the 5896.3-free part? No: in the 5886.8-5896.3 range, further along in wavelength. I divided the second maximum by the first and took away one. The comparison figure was -0.21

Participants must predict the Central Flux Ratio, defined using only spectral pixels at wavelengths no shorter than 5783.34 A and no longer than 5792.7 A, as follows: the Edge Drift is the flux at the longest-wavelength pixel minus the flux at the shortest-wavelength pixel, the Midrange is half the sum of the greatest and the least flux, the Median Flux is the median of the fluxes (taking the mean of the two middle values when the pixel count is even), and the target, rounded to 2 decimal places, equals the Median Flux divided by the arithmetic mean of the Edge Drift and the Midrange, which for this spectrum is 1.80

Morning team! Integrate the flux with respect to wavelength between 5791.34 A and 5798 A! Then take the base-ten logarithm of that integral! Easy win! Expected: 2.01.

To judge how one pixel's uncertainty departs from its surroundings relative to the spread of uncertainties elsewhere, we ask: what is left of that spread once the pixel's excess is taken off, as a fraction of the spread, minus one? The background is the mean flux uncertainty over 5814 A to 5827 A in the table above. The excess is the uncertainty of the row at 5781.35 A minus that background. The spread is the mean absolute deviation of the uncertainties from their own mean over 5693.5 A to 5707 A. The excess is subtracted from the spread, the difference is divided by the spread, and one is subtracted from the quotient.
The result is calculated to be 12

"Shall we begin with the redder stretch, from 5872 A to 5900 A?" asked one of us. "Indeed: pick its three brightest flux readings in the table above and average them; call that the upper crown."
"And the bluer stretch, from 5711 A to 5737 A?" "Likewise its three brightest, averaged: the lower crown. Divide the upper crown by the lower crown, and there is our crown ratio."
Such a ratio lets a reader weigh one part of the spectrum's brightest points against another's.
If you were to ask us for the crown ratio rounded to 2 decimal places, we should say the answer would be 0.96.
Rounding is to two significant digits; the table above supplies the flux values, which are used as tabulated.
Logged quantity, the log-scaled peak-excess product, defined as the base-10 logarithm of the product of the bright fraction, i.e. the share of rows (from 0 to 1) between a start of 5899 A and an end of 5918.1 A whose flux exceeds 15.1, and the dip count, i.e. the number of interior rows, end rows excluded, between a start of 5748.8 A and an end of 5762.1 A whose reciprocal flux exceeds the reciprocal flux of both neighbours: 0.18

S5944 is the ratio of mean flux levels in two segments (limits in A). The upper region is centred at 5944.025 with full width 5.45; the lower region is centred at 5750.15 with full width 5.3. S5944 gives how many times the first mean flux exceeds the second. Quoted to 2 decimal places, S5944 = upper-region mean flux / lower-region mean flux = 1.01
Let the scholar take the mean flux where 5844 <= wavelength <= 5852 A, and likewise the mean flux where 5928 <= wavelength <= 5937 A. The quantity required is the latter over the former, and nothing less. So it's 0.94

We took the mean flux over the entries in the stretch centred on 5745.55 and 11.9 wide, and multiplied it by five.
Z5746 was 81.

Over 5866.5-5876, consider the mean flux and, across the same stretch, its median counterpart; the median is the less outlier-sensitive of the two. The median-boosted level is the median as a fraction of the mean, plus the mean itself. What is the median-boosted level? 16.6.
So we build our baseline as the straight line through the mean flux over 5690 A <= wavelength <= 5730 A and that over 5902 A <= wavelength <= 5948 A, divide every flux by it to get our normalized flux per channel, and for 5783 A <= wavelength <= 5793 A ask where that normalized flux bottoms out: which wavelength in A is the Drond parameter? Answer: 5786.68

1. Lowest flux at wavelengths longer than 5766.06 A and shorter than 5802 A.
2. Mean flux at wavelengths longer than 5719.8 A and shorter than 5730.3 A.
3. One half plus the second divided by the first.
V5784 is 1.57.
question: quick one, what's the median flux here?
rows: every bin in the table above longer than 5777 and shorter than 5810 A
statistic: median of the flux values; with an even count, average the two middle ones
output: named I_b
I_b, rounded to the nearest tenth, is 15.5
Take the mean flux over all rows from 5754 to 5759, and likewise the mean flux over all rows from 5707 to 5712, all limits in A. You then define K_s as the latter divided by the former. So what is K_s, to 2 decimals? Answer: 0.95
